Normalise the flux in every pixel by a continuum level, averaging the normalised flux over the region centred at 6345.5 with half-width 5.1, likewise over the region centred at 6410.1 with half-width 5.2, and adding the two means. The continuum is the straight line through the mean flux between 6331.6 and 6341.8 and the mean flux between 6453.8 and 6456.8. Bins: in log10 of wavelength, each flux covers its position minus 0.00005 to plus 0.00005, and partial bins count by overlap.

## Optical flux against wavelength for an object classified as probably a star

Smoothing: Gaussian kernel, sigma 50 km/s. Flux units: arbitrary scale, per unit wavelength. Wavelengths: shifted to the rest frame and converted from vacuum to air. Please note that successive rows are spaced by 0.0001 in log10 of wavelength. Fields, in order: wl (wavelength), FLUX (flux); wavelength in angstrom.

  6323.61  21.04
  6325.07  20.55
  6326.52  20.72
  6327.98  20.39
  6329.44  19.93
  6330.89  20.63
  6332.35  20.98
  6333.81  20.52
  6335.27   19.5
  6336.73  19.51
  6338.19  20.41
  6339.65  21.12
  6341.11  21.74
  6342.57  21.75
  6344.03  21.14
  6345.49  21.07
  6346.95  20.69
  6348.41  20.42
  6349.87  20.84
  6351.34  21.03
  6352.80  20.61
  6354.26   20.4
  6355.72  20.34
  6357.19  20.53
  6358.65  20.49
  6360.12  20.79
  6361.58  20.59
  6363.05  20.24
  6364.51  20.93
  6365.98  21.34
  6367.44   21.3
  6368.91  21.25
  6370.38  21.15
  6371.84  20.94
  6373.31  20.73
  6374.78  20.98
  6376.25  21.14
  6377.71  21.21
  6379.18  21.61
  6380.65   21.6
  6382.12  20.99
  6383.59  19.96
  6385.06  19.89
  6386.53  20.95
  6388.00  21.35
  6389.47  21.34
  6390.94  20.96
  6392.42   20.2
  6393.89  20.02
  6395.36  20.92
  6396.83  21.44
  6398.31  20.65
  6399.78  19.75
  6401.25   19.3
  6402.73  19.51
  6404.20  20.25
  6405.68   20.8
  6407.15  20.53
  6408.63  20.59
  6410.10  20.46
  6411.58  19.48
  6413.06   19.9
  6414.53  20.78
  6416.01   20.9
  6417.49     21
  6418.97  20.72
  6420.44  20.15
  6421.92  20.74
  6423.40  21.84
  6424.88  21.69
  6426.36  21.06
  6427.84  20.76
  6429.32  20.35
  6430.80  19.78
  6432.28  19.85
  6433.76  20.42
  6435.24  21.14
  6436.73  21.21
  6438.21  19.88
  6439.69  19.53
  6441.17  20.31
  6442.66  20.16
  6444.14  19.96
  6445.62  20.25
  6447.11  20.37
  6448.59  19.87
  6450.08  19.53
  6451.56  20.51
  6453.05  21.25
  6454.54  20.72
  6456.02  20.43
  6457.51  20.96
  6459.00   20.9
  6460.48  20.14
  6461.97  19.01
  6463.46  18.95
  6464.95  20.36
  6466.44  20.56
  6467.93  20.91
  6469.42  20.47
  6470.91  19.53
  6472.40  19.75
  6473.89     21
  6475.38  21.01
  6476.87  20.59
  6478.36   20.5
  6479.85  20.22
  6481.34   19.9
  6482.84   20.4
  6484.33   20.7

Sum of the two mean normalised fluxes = 2.02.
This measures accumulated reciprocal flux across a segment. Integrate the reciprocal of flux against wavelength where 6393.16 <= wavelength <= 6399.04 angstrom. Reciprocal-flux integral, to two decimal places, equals 0.28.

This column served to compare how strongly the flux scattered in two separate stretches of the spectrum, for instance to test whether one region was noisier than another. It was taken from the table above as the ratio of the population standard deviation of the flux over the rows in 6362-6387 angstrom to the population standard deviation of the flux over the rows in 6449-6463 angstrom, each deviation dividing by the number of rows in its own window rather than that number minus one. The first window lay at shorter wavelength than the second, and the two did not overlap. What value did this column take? 0.72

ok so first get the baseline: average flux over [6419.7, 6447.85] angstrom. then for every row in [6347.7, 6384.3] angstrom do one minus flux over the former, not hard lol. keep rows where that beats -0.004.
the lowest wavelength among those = 6348.41 angstrom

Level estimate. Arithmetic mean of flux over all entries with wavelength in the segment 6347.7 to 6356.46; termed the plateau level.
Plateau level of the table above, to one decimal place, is 20.6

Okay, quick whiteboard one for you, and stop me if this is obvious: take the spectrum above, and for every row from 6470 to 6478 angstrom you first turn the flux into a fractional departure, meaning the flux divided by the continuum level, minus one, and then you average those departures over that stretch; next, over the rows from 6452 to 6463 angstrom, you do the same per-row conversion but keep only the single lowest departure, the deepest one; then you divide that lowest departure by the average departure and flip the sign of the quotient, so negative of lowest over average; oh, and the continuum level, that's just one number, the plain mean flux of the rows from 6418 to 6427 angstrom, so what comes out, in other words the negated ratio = -3.1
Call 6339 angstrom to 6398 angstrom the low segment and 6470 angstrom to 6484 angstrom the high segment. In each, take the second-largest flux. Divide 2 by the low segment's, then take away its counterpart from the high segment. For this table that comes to -20.9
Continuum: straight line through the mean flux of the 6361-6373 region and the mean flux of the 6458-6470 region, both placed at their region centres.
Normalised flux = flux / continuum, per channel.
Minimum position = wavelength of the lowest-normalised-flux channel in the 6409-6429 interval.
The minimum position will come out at 6411.58 angstrom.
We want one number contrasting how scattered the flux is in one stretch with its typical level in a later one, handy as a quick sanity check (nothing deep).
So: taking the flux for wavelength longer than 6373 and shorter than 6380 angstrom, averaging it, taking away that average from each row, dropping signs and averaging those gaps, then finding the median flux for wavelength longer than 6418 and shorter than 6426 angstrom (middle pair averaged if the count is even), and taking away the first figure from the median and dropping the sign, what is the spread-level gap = 20.5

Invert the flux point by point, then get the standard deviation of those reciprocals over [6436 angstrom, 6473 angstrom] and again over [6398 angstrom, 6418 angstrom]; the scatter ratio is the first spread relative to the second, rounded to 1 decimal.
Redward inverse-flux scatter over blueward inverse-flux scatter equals 1.1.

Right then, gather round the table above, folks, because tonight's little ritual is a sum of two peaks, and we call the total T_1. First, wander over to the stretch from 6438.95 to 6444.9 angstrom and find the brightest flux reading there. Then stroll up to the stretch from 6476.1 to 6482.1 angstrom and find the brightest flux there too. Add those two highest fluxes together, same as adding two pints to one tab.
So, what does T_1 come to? 40.9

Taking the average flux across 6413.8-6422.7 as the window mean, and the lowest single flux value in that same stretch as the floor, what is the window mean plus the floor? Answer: 40.9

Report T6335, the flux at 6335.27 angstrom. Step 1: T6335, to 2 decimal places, 19.50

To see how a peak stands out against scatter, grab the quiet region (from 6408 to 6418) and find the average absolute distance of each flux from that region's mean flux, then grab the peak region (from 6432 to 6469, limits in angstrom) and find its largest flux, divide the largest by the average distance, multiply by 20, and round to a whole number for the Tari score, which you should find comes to 986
